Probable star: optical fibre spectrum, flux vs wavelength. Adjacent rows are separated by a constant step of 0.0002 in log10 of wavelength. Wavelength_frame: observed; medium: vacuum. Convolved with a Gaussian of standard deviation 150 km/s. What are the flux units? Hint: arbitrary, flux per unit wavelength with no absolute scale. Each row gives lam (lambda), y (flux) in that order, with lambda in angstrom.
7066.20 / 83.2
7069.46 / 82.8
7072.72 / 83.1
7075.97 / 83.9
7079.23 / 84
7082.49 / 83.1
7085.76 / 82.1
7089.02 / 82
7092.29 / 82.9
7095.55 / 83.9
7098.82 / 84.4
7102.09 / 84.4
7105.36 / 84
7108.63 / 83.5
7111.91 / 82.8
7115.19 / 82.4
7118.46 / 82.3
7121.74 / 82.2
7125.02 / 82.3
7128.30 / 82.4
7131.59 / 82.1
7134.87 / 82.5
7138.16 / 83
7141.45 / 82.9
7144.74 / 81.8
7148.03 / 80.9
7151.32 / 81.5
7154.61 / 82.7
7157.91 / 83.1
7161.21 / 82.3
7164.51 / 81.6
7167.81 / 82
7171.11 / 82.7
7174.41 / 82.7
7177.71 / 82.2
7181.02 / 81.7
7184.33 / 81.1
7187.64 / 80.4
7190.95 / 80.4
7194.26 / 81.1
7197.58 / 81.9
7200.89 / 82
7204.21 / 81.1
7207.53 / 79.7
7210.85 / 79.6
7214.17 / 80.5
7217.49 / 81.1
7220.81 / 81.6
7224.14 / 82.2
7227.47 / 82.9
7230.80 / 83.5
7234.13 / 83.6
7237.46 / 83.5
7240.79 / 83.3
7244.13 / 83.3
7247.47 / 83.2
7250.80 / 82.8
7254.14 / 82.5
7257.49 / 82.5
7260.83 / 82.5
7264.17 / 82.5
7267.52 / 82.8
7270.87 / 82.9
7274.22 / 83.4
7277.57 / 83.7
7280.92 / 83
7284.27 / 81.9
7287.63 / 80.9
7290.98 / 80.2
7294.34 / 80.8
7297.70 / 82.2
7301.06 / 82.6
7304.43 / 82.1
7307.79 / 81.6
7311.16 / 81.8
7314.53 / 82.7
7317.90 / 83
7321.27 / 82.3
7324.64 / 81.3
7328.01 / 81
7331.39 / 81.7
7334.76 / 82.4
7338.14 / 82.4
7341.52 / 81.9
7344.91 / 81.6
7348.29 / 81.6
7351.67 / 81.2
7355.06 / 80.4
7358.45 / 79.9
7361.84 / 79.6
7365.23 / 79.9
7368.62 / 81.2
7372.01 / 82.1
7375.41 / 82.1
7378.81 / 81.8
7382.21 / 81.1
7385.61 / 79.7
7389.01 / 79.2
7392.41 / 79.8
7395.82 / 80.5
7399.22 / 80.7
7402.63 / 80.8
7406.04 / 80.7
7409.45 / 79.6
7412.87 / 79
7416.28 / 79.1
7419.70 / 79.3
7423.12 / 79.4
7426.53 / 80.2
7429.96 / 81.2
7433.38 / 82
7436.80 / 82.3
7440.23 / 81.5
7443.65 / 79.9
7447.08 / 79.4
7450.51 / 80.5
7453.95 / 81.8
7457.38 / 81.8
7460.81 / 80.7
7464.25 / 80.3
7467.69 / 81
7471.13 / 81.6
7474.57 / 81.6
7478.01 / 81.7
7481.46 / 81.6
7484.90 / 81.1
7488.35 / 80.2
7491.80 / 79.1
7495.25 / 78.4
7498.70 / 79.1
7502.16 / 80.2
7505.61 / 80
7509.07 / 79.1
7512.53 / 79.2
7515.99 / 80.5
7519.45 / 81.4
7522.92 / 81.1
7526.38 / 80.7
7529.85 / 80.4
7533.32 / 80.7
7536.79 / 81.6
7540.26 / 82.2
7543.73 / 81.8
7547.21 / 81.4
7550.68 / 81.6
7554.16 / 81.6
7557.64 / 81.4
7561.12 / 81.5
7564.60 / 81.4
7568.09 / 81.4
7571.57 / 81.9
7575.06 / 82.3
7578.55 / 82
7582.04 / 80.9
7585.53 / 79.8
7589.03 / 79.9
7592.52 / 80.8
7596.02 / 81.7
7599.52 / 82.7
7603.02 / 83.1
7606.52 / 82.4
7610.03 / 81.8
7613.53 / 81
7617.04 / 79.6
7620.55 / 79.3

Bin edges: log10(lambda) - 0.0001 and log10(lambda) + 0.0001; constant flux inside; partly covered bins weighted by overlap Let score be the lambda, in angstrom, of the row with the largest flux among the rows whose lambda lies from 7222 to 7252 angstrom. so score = 7234.13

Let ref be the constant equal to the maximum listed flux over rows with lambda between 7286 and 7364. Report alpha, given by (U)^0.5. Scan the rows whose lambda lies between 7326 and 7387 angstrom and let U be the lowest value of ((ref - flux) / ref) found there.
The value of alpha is 0.085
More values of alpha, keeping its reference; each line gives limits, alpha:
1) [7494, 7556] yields 0.098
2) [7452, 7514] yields 0.120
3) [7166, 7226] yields 0.060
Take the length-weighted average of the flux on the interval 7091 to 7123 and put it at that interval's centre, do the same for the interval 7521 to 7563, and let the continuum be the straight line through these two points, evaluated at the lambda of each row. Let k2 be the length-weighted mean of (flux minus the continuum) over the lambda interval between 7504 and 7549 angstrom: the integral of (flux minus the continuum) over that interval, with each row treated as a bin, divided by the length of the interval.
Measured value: -0.6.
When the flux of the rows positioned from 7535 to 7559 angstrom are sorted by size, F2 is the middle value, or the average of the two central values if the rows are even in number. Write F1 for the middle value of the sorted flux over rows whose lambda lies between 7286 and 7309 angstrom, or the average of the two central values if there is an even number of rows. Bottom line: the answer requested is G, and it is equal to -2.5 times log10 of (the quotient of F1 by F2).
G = 0.000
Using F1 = 81.6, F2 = 81.6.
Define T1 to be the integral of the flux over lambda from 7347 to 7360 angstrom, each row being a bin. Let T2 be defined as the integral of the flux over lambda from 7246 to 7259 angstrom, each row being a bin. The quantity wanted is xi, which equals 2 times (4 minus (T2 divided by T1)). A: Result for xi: 5.95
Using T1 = 1050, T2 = 1076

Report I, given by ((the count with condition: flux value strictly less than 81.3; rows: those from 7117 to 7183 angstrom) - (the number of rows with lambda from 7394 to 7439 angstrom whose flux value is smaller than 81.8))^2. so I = 100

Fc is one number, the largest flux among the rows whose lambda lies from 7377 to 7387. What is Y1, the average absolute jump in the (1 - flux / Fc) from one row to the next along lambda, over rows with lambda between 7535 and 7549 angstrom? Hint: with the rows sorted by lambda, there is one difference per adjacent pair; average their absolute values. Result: 0.0057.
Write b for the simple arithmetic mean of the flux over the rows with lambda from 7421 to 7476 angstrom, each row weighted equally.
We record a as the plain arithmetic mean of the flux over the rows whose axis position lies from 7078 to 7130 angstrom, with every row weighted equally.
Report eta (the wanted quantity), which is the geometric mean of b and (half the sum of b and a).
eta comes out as 81.5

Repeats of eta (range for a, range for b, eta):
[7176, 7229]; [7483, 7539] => 80.4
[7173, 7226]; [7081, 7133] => 82.5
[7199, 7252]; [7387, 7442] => 80.8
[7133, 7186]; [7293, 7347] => 82.0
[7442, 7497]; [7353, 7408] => 80.6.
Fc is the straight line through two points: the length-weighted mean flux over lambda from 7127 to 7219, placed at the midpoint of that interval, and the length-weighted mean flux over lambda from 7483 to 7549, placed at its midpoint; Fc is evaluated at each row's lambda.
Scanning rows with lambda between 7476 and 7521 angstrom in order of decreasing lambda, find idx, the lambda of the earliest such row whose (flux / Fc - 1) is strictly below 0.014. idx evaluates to 7519.45 angstrom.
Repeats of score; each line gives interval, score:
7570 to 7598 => 7575.06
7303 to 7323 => 7317.90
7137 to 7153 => 7138.16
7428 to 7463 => 7436.80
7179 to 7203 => 7200.89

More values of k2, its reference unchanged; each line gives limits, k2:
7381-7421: -2.0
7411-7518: -1.3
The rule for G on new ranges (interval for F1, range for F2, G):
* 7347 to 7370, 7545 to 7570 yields 0.013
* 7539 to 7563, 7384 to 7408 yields -0.015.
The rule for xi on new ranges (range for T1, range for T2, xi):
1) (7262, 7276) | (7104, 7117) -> 6.14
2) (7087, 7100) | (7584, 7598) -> 5.92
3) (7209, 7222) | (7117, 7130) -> 5.96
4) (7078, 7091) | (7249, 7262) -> 6.00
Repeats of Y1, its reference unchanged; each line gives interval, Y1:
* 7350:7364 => 0.0065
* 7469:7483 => 0.0008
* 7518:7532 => 0.0041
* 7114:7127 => 0.0012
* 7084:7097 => 0.0081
